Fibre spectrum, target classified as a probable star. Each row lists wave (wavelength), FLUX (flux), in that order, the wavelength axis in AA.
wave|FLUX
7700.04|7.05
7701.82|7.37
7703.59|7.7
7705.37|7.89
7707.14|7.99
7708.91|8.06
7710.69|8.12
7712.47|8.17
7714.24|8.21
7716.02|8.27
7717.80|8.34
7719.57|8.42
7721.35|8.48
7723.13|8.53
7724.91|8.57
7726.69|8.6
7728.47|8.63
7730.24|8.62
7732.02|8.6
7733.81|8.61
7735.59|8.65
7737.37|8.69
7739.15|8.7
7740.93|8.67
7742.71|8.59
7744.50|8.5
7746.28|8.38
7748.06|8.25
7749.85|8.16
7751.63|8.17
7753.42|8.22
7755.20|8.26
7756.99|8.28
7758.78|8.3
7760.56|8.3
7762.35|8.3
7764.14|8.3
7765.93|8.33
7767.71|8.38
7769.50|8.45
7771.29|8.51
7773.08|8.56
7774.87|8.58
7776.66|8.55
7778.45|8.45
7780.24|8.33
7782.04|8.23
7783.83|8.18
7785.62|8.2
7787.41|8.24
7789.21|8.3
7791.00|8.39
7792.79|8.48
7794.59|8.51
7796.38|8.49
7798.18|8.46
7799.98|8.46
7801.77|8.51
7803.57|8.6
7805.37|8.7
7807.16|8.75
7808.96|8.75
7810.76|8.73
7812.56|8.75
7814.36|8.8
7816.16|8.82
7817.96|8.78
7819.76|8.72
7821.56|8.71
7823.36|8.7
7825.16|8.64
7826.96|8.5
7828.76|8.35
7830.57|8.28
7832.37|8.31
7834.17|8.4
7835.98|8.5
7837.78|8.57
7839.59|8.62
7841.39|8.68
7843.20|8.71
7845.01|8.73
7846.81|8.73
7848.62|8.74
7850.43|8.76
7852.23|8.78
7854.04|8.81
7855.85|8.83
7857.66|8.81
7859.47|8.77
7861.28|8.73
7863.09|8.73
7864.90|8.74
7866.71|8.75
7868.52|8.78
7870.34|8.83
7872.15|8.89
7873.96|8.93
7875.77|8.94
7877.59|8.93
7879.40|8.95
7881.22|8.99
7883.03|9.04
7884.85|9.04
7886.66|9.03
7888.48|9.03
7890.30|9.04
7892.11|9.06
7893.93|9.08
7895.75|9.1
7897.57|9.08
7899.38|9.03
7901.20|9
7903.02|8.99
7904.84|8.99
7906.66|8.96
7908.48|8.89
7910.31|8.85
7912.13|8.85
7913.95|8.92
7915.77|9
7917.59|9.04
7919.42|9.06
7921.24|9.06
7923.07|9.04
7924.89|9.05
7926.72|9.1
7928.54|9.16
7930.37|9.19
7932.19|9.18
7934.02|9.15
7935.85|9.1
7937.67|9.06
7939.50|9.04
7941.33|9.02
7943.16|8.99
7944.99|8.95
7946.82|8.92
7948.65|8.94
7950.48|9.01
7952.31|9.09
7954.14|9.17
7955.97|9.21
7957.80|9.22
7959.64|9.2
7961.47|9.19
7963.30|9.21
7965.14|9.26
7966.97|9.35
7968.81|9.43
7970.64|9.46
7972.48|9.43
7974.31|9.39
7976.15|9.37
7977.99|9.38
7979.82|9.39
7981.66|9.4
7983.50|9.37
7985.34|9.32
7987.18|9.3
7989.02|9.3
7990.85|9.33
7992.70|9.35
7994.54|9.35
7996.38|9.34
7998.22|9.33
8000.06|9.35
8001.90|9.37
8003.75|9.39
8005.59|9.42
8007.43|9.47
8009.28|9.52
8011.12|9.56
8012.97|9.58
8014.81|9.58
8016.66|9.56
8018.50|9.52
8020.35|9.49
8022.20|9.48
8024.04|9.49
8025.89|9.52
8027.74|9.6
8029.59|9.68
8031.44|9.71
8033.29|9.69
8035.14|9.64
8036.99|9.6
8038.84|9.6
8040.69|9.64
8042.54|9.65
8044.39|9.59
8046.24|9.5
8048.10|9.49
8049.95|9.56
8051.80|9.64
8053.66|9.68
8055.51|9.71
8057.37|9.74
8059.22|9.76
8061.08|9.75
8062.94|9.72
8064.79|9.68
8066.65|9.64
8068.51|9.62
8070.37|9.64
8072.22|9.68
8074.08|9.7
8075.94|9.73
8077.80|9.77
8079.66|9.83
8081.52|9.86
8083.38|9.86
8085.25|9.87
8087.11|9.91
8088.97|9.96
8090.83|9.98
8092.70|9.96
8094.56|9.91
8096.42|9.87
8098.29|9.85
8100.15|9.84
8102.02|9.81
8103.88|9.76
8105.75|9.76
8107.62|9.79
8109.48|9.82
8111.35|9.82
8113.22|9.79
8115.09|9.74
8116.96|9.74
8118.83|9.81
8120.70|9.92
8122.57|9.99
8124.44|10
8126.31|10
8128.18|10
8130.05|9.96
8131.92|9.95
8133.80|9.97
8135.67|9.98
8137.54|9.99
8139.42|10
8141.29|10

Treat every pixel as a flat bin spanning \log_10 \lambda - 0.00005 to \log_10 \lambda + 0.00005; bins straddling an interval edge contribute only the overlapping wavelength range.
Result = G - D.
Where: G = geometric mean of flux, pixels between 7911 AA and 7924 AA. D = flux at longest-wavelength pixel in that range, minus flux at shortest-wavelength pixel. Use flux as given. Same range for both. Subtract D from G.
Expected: 8.81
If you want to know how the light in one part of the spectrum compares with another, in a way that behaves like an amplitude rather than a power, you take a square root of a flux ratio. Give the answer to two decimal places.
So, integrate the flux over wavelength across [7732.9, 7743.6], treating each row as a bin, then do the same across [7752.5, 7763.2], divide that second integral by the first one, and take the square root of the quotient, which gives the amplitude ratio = 0.98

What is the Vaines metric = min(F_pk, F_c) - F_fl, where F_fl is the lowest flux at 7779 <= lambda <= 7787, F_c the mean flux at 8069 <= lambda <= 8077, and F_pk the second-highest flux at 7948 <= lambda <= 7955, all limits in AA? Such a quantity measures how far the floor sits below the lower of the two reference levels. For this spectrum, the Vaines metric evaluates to 0.91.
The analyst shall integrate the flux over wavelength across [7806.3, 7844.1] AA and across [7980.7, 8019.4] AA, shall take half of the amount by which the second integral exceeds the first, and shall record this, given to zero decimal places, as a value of 19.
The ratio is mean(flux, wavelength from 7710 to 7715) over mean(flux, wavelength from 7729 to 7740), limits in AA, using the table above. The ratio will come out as 0.945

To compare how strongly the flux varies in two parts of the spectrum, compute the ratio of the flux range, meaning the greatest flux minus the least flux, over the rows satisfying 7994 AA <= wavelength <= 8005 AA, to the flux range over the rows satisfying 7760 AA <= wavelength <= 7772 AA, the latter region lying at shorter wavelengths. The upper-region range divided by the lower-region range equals 0.3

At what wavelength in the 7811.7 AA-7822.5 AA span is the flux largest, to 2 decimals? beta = 7816.16 AA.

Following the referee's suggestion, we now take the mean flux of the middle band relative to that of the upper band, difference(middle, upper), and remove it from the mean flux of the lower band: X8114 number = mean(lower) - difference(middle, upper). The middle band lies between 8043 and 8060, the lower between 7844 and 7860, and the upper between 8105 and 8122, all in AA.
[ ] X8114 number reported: 8.94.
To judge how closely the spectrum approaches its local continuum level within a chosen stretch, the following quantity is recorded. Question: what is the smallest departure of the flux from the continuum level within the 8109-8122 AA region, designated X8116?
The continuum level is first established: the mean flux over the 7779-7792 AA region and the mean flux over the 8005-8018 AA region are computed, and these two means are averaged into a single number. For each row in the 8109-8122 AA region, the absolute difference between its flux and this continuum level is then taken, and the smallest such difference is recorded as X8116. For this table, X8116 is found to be 0.8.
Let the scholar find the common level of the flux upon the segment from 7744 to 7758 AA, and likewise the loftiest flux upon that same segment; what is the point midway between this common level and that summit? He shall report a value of 8.4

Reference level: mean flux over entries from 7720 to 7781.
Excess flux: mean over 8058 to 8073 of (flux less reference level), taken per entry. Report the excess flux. 1.2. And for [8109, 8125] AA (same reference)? 1.4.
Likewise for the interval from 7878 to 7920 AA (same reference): 0.5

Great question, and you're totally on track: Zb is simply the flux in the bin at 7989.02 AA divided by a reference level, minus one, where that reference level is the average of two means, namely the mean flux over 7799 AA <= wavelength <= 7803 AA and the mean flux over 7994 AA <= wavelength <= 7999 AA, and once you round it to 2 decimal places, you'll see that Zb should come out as 0.04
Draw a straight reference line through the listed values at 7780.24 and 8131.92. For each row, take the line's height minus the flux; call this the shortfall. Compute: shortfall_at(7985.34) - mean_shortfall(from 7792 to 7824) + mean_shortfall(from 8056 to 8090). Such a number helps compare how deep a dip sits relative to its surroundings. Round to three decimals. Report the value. 0.065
